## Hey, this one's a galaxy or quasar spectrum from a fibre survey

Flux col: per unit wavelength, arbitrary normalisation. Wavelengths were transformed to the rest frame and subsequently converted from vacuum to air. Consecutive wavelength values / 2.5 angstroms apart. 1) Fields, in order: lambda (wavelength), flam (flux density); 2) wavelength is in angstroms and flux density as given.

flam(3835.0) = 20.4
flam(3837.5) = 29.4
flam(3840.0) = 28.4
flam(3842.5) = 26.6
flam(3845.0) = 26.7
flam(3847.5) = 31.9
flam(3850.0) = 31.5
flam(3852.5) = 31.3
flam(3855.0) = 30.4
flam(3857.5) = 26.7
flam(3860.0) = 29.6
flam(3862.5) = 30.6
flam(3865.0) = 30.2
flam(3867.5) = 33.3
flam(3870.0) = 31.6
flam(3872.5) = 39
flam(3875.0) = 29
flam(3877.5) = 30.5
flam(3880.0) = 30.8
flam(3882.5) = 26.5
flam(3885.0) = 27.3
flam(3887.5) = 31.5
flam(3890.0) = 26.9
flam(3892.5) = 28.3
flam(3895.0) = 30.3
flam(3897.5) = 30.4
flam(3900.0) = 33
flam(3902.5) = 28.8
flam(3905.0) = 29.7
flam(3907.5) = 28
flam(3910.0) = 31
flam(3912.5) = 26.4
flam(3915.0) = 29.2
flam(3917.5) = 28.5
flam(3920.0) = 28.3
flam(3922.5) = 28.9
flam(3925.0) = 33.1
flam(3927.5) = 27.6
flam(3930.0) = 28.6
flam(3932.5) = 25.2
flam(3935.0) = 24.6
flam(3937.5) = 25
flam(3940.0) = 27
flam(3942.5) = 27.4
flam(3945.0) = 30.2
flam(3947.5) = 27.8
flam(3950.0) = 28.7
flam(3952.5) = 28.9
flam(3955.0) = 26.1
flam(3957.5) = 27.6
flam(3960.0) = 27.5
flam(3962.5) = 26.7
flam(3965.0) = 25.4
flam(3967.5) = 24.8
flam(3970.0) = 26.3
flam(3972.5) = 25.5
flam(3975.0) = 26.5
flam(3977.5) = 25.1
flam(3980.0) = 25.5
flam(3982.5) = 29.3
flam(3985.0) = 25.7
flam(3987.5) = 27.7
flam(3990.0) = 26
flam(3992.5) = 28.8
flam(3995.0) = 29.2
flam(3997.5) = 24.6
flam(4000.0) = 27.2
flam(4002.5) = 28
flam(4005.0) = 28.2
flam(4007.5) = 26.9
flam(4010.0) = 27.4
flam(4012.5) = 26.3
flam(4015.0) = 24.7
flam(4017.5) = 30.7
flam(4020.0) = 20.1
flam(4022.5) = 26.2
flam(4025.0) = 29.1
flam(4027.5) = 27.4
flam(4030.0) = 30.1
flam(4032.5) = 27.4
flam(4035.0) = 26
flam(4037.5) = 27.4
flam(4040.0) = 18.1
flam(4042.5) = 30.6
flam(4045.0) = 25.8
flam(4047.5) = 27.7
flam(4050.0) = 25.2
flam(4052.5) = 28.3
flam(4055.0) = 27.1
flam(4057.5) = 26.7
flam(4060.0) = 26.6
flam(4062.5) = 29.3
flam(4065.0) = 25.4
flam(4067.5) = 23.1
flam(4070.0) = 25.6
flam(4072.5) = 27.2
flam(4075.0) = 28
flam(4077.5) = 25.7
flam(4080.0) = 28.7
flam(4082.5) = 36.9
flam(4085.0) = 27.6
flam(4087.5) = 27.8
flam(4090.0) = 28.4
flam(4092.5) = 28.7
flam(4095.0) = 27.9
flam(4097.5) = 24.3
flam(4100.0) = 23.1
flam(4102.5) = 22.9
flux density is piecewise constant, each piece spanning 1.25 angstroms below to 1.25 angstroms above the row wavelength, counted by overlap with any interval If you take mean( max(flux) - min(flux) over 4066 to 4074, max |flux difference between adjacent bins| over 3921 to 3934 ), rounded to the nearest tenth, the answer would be 4.8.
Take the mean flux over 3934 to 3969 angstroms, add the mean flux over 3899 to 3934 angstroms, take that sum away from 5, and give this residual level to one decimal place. -51.0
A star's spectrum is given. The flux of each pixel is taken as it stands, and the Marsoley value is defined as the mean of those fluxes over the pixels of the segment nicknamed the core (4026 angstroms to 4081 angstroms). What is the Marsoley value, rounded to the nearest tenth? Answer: 26.7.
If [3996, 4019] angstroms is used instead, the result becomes 27.1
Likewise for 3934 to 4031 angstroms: 26.9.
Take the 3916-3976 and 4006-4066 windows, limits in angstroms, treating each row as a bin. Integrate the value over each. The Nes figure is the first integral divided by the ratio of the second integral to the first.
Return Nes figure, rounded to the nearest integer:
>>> 1681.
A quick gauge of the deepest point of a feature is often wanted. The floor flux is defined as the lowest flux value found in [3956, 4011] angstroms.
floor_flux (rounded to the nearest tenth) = 24.6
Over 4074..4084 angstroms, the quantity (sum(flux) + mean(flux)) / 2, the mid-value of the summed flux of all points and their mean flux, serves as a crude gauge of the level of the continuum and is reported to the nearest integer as 75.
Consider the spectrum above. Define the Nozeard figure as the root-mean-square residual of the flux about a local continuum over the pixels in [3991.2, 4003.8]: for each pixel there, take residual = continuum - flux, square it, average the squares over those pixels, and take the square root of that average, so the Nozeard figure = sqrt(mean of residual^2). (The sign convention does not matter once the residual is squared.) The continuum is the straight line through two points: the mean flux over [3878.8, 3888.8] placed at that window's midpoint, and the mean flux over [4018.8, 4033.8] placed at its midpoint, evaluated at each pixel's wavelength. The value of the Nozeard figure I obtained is 1.66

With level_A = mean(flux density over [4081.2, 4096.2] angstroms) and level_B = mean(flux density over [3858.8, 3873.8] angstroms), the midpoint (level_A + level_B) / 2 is 31.0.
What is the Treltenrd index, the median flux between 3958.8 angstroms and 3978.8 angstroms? 25.9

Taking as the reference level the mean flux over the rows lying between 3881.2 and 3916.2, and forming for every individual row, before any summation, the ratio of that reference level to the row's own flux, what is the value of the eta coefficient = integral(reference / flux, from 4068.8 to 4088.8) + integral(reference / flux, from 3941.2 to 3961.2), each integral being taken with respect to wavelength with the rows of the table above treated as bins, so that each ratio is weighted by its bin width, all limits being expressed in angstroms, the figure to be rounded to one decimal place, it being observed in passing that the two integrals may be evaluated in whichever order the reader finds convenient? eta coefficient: 41.5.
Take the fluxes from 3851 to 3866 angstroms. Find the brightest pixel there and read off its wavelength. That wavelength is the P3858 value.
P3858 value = 3852.5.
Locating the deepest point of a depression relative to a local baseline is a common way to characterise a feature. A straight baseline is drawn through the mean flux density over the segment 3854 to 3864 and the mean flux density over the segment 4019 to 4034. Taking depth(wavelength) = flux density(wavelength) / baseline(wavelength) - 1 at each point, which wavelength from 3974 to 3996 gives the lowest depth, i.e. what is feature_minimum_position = 3977.5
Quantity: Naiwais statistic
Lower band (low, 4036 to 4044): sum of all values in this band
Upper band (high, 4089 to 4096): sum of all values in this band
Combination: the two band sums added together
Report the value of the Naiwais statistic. 161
